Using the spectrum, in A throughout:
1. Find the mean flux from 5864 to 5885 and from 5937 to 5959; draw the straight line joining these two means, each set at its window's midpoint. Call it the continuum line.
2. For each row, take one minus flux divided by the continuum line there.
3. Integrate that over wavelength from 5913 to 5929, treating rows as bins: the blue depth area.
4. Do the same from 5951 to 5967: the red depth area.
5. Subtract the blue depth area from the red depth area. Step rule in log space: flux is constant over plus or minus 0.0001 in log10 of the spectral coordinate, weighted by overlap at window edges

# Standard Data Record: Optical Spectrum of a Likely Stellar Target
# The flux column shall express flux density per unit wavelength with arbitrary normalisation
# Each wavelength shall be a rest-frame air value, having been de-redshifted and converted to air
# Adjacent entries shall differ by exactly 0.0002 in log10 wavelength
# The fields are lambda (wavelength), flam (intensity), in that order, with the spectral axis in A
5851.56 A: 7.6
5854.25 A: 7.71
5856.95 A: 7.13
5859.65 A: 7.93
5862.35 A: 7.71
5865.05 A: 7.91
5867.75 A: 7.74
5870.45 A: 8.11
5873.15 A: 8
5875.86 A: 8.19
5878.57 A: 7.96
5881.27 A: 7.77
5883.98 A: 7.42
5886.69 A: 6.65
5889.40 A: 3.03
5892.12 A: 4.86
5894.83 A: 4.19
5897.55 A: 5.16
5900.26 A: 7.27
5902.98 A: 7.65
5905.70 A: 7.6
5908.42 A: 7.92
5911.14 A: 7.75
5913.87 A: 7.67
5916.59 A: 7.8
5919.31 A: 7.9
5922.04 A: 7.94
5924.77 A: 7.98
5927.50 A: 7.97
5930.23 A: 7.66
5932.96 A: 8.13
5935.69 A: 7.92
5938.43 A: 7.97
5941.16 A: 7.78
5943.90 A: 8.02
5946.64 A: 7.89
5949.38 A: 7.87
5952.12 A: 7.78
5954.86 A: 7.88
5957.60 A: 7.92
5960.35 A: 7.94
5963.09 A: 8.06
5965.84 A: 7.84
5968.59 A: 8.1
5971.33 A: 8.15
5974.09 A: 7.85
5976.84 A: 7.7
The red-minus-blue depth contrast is 0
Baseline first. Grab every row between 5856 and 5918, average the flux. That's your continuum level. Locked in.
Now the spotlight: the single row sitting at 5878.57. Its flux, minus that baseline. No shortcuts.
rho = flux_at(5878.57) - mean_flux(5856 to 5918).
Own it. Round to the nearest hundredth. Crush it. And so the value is 0.85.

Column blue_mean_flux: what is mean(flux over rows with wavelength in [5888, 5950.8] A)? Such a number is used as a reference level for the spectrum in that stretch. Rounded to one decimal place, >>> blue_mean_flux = 7.2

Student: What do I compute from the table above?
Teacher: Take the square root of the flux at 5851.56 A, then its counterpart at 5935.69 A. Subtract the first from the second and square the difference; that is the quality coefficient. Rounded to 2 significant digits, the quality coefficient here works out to 0.0033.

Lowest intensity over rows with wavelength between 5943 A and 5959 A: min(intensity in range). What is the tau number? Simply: 7.78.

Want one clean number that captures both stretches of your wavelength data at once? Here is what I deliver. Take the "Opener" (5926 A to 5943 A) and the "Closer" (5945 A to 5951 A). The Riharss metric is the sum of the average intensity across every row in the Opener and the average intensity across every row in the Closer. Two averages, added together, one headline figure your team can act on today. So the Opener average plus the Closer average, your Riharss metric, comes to 15.79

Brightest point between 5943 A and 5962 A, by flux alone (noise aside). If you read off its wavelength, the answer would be 5943.90 A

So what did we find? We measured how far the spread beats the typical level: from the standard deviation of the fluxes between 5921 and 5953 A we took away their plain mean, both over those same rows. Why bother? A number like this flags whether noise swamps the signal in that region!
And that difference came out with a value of -7.8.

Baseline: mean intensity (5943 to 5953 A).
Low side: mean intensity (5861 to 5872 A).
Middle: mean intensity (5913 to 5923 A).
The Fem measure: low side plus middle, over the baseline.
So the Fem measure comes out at 2.0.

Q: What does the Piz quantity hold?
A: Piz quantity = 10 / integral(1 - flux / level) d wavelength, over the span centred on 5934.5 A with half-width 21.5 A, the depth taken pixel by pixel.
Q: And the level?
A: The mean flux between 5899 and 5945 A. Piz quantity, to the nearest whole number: -27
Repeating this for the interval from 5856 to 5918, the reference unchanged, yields 2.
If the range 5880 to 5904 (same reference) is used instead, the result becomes 2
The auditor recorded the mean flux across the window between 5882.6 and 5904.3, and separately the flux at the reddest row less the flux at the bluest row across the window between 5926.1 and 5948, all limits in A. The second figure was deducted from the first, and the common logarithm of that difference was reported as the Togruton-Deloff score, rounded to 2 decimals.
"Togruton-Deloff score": 0.77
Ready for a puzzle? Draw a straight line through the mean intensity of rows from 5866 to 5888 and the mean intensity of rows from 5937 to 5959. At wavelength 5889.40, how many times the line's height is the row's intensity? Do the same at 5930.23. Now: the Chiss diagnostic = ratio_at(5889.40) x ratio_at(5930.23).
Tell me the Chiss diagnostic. 0.381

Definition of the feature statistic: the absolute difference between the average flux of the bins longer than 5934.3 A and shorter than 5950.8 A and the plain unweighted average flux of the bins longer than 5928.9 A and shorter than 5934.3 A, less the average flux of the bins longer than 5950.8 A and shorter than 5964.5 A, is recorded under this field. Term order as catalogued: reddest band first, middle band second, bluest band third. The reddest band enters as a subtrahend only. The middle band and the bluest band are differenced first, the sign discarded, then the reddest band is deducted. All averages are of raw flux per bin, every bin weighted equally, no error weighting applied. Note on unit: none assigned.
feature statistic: -7.9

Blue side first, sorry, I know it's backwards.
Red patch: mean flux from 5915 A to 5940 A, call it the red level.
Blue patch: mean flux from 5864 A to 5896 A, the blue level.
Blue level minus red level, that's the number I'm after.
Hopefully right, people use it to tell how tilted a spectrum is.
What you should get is -1.1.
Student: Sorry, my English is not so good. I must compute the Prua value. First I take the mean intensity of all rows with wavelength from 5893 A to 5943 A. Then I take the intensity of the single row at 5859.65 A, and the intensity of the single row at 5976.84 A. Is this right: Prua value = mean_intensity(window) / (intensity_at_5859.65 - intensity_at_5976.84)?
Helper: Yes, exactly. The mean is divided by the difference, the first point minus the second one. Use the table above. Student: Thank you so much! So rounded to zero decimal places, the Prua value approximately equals 32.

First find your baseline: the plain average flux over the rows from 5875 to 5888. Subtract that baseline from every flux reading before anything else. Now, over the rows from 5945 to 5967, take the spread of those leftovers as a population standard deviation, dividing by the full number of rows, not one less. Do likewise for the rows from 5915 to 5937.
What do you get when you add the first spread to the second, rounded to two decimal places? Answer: 0.21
